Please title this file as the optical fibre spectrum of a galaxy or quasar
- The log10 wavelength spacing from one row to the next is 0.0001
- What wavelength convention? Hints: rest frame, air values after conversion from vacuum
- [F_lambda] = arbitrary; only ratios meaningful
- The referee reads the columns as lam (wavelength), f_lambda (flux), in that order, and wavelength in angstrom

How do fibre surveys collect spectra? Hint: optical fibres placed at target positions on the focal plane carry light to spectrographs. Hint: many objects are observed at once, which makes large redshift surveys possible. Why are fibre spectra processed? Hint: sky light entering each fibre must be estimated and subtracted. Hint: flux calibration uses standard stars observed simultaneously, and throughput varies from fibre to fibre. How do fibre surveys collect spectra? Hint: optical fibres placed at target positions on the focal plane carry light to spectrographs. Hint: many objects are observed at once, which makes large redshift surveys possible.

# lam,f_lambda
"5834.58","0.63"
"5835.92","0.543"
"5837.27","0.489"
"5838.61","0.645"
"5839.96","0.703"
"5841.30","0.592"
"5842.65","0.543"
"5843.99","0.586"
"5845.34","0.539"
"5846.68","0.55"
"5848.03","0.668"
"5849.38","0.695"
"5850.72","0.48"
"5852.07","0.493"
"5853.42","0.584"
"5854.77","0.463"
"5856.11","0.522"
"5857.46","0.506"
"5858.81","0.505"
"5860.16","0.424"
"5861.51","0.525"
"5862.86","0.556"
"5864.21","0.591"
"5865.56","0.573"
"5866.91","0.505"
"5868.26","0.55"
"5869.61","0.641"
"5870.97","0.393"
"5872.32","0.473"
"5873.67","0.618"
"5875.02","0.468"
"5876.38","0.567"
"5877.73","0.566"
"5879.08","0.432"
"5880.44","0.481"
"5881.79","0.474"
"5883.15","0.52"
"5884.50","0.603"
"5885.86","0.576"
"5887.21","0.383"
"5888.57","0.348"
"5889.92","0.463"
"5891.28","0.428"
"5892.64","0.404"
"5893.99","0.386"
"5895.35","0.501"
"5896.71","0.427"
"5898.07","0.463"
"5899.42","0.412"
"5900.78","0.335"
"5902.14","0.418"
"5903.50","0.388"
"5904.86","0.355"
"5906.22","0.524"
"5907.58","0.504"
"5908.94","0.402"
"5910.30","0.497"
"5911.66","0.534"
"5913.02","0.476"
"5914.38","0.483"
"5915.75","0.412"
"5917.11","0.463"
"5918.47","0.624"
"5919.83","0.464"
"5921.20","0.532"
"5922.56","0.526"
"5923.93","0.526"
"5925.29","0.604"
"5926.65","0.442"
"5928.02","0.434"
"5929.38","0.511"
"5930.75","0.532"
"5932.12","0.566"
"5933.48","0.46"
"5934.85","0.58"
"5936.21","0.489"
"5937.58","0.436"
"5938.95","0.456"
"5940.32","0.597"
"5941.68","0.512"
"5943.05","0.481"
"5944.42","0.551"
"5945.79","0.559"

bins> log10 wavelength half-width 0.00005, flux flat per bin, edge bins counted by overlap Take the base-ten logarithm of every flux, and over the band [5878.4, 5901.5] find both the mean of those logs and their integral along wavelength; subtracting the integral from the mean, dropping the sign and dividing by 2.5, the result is 3.1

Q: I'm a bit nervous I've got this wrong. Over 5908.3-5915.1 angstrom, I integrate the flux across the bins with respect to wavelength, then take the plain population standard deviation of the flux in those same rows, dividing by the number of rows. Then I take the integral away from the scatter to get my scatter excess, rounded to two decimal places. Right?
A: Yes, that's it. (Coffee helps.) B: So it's -3.21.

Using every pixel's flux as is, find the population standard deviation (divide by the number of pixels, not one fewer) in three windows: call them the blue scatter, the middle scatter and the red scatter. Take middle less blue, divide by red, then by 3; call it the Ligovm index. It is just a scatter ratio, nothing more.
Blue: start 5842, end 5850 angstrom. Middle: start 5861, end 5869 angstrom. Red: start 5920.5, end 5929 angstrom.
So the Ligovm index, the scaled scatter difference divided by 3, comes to -0.19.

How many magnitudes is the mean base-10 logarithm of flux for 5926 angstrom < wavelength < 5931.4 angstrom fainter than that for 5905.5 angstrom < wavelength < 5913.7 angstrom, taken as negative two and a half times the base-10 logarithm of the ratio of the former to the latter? 0.0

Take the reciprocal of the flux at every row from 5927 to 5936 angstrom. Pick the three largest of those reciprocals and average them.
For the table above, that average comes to 2.15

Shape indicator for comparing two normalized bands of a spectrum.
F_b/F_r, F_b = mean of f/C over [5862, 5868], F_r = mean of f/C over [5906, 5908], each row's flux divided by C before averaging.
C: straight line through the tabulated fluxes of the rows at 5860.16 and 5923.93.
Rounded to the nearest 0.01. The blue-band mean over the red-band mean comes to 1.25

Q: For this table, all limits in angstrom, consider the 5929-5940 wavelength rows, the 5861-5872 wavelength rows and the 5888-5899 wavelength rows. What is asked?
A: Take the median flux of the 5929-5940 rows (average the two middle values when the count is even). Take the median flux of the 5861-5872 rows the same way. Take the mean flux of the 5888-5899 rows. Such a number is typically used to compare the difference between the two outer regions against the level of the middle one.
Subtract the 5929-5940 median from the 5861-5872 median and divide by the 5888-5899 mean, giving 0.12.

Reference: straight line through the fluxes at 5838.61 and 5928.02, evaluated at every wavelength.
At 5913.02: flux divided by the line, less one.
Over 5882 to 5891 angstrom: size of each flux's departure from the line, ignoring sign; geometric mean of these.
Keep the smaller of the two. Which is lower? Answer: 0.01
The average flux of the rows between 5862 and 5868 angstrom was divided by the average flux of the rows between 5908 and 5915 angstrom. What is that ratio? 1.16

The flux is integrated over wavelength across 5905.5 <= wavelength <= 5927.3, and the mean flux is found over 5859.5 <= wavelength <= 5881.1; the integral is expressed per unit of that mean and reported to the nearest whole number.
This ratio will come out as 21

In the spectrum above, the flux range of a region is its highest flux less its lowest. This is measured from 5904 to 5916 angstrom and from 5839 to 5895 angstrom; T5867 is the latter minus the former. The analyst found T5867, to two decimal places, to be 0.18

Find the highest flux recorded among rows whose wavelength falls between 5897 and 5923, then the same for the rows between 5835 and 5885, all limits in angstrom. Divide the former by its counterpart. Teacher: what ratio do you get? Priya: 0.89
